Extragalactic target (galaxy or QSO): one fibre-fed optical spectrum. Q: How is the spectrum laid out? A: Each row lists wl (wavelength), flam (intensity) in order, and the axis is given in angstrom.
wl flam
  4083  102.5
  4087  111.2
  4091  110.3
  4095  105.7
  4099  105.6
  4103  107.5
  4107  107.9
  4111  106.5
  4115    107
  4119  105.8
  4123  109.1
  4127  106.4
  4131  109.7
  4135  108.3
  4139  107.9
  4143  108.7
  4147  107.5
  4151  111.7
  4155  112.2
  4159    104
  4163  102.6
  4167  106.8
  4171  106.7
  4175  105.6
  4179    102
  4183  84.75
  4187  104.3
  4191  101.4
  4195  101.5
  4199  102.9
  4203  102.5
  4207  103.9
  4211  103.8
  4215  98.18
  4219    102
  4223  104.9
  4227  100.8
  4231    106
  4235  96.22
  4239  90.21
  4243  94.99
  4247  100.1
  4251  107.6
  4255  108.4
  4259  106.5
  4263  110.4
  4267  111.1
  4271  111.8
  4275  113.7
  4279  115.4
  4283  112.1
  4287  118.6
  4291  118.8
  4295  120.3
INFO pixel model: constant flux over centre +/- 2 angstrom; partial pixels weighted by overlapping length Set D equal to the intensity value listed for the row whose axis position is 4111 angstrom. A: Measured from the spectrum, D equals 106.5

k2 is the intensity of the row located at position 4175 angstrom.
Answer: 105.6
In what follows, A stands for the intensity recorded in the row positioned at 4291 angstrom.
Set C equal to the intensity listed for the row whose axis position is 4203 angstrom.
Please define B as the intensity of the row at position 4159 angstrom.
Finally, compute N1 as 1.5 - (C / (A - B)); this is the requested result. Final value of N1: -5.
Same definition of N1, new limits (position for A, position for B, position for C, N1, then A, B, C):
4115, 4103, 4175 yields 213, 107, 107.5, 105.6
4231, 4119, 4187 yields -520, 106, 105.8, 104.3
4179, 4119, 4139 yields 30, 102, 105.8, 107.9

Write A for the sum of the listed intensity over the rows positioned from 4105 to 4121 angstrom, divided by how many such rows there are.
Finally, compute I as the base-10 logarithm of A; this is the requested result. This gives 2.03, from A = 107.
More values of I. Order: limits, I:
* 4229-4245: 1.99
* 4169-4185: 2.00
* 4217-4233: 2.01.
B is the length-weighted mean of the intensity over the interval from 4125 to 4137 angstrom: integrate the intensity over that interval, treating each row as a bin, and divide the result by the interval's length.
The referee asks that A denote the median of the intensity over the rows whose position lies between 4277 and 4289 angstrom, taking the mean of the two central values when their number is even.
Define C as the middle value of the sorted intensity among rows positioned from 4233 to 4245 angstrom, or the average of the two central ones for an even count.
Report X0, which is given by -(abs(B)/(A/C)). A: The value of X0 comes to -89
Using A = 115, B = 108.1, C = 95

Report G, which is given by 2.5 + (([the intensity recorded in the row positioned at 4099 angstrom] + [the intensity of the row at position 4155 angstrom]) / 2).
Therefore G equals 111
